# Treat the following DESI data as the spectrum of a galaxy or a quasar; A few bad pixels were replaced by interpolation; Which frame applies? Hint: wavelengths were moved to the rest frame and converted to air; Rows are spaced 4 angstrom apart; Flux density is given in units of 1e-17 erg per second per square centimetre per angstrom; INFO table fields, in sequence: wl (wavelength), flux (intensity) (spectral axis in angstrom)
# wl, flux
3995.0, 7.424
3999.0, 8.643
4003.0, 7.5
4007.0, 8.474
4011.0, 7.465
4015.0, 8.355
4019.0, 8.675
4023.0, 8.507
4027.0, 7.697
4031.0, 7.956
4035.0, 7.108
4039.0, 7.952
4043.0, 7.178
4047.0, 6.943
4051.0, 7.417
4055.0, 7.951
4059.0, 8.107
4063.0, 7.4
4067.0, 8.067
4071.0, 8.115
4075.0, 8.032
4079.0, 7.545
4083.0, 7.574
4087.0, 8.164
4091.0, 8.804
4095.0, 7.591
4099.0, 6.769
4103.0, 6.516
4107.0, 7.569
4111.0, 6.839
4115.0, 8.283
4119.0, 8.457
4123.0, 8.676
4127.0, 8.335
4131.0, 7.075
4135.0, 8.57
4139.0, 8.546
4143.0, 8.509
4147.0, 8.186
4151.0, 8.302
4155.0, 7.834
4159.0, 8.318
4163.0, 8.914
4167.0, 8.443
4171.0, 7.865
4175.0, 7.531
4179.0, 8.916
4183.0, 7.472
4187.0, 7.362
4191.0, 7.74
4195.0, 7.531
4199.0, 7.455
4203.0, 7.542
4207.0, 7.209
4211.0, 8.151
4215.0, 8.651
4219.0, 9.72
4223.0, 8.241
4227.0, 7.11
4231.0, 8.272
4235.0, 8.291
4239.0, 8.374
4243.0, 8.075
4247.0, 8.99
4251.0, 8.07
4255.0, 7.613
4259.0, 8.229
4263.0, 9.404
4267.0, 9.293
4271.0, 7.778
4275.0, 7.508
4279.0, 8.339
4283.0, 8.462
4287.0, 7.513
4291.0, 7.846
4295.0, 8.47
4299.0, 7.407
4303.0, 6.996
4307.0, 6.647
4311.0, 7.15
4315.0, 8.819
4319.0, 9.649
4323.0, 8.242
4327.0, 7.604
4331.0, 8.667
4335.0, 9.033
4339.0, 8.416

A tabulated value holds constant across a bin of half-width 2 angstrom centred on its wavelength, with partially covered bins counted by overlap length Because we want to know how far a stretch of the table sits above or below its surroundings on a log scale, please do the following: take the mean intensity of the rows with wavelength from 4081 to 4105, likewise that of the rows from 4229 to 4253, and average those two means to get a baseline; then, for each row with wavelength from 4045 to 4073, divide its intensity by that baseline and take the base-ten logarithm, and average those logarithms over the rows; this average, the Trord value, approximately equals -0.014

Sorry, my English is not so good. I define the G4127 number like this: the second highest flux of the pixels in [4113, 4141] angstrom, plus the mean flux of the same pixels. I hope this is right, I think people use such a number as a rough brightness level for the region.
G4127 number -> 16.8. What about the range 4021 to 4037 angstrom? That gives 15.8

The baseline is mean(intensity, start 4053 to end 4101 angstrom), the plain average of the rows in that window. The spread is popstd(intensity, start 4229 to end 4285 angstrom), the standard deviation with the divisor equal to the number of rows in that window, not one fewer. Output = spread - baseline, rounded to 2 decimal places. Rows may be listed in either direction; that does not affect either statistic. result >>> -7.30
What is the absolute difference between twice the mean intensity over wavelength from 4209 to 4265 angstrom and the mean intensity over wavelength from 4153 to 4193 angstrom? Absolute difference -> 8.70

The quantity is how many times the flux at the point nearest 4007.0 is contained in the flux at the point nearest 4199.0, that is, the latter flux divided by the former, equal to 0.880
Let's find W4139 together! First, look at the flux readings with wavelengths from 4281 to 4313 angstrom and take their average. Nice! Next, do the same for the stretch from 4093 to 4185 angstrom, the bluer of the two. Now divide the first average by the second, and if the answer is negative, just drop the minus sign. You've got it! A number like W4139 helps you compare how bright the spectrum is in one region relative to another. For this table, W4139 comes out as 0.95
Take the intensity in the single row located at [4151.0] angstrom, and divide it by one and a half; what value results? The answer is 5.5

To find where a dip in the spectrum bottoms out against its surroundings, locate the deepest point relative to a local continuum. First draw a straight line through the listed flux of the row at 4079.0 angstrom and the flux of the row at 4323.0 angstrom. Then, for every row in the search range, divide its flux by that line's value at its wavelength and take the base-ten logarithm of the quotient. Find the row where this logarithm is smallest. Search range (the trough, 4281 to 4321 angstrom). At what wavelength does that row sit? 4307.0 angstrom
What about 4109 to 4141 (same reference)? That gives 4111.0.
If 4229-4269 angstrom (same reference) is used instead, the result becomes 4255.0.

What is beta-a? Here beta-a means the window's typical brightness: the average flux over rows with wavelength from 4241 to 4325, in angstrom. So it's 8.12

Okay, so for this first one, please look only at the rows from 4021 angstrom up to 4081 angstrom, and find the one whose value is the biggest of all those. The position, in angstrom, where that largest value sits 4023.0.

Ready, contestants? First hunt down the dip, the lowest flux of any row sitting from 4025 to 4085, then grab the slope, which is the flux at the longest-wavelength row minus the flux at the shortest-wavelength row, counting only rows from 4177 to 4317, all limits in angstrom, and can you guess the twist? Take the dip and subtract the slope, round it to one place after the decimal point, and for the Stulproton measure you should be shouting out 7.0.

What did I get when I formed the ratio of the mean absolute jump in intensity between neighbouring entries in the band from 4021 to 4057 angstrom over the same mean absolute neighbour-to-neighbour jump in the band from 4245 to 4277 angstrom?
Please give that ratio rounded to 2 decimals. 0.83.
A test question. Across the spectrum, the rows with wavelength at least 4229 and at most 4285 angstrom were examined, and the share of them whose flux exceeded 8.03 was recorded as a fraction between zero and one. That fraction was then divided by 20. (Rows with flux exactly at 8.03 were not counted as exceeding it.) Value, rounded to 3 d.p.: 0.039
